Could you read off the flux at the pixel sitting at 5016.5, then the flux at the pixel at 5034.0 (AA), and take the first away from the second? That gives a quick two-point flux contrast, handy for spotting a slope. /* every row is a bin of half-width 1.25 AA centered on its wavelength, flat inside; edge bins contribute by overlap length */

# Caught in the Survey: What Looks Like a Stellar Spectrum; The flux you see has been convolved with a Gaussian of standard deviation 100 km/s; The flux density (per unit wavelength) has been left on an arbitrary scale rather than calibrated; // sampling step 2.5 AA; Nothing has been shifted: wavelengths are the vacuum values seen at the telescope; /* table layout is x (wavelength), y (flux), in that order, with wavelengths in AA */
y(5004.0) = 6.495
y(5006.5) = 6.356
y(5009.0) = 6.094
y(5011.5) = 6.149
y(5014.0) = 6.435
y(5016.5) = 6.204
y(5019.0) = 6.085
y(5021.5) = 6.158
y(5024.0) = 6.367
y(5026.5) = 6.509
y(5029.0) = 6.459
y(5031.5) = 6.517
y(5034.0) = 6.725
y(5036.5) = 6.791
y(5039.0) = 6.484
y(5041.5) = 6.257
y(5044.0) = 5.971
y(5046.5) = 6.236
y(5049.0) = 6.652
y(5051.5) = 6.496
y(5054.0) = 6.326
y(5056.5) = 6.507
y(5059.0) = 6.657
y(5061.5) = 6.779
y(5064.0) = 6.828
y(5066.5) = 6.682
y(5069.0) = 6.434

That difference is 0.52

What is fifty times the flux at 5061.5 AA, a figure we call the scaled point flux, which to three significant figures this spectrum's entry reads 339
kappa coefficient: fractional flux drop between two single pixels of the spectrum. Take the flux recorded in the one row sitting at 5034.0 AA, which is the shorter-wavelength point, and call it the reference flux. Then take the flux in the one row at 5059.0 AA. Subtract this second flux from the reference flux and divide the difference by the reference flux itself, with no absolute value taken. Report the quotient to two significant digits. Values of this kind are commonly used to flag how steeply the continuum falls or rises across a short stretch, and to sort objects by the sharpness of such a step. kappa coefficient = 0.010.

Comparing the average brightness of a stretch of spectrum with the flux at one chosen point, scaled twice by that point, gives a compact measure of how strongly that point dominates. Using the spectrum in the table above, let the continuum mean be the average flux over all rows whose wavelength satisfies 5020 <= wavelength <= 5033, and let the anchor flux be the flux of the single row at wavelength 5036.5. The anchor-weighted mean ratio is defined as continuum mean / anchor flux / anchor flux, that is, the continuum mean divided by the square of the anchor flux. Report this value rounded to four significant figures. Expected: 0.1388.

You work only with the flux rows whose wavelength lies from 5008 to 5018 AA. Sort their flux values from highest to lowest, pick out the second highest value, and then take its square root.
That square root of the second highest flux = 2.49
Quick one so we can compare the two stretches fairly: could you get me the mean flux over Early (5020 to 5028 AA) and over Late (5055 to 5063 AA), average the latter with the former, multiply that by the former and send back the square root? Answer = 6.42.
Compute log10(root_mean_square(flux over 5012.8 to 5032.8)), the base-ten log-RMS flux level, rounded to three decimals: 0.802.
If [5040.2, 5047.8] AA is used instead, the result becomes 0.789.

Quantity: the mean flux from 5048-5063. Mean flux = 6.57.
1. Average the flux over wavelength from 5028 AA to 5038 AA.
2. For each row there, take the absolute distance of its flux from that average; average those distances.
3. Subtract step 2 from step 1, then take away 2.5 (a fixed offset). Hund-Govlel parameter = 3.99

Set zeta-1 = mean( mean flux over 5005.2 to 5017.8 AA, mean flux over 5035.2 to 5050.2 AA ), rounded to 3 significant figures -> 6.32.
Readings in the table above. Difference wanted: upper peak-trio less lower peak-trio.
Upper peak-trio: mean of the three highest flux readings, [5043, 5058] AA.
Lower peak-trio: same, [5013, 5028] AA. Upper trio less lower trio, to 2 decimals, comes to 0.11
